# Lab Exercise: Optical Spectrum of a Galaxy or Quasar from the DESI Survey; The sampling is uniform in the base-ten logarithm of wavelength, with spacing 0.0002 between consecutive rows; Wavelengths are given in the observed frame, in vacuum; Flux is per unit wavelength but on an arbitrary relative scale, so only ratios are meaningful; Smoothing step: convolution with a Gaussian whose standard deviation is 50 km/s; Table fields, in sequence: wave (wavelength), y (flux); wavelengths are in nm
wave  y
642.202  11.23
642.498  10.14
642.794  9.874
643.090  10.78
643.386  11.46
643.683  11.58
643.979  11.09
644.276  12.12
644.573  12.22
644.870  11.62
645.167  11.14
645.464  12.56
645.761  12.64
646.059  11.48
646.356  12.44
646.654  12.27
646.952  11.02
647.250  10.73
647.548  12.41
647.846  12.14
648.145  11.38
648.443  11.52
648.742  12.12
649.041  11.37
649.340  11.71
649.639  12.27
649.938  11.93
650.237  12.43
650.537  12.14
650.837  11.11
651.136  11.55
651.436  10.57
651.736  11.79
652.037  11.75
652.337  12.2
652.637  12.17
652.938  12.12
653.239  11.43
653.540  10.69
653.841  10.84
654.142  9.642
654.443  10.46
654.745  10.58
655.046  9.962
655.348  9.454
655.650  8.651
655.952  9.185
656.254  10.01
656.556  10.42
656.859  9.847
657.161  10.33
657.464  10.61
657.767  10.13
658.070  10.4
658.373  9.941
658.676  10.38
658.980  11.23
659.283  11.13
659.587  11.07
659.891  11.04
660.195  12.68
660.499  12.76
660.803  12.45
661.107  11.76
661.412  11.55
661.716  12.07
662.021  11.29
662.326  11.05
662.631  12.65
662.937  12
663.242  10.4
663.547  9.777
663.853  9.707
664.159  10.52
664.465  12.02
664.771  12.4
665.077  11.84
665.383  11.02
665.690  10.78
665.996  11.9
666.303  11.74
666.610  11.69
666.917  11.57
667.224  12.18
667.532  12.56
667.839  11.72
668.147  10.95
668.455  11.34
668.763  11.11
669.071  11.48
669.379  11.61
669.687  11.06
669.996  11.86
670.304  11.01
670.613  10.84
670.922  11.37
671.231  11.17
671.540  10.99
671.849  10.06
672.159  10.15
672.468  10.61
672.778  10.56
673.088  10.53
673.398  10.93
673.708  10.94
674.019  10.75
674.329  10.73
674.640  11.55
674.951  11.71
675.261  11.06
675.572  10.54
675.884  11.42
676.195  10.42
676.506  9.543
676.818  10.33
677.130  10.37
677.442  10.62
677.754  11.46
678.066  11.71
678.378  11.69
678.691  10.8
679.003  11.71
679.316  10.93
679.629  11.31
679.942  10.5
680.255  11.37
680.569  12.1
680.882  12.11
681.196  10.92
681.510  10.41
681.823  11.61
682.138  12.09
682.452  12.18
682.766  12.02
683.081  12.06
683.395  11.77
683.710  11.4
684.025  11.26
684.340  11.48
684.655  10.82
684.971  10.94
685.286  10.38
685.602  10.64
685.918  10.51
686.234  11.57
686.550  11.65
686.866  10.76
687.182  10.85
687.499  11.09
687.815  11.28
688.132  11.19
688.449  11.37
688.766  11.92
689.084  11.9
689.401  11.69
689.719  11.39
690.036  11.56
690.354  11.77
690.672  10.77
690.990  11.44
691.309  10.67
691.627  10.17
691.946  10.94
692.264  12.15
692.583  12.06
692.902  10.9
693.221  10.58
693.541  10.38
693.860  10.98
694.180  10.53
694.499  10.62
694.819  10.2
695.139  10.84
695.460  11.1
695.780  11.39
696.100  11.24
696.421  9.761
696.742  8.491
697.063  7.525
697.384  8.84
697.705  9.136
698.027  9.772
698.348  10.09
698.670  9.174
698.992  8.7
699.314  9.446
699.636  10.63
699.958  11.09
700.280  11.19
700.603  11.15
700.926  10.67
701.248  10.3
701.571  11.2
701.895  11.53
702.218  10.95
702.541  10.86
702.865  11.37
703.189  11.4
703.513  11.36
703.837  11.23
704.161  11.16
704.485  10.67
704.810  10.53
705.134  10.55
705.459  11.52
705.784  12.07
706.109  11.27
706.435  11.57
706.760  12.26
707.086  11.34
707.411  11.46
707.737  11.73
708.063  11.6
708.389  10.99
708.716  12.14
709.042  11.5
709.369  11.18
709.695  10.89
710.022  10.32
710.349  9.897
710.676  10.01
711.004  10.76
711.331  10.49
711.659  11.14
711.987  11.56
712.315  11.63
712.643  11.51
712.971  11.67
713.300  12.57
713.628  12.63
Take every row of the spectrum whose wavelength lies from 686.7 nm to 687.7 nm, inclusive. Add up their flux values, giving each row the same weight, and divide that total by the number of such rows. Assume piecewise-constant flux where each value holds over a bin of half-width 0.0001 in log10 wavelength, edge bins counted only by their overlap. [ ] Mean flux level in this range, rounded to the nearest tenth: 10.9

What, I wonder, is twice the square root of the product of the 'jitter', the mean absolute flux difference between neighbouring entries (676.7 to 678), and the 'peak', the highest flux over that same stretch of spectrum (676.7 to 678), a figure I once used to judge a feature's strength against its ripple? 4.2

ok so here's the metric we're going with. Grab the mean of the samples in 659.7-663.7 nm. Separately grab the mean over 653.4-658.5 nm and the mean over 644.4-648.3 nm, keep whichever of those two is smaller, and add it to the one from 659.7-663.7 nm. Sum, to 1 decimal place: 21.7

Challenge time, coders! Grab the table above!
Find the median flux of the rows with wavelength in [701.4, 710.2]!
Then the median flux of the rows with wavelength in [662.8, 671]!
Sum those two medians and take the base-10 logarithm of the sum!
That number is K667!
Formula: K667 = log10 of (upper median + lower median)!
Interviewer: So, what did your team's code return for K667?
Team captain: 1.36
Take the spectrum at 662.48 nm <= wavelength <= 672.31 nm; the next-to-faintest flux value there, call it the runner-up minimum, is 9.777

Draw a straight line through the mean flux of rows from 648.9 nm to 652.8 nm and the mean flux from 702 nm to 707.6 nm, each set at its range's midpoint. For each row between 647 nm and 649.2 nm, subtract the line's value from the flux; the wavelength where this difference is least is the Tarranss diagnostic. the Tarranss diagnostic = 647.250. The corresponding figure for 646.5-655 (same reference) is 654.142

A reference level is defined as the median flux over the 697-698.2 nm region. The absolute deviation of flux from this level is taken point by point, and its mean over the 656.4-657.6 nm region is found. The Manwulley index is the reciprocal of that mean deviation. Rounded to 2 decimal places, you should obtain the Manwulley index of 0.76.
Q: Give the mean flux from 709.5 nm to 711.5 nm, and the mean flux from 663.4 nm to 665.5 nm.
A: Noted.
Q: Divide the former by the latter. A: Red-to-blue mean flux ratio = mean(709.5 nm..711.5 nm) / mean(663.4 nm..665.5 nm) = 0.94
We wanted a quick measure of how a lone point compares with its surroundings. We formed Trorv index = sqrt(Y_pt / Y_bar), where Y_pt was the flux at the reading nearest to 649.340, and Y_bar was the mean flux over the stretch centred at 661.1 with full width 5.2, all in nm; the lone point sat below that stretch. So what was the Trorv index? 1.01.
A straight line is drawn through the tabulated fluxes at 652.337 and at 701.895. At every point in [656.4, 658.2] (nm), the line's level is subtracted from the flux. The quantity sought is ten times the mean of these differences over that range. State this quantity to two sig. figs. -18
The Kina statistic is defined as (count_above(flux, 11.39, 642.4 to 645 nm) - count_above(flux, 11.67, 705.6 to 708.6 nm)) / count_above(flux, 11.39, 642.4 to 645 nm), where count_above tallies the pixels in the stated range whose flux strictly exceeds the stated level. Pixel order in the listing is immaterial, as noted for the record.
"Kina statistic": 0.40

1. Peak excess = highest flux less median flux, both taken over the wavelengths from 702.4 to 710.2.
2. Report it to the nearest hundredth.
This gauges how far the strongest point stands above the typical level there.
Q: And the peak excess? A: 0.91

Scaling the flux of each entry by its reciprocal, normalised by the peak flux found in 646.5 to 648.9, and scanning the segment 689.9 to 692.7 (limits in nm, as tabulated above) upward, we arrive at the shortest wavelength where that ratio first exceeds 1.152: 690.672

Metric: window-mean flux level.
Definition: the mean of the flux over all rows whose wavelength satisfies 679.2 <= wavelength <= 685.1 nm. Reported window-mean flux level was 11.4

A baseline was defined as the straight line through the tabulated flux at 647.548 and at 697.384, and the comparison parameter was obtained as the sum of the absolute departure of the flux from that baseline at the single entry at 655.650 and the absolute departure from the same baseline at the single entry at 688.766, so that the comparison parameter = 5.6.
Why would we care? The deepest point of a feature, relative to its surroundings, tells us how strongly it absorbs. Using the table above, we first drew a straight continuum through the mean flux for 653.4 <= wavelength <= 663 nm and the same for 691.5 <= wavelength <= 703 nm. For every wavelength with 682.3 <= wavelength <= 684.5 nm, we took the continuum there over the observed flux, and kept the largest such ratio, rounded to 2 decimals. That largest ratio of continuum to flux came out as 0.94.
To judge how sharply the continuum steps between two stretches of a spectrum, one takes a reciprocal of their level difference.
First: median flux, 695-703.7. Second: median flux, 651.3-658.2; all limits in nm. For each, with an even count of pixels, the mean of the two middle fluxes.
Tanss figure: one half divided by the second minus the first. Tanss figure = -1.3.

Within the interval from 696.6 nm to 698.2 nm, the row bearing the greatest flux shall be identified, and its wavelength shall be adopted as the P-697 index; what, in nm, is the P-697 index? 698.027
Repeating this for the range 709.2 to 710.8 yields 709.369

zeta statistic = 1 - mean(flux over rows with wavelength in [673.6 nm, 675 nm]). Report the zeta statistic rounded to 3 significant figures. -10.1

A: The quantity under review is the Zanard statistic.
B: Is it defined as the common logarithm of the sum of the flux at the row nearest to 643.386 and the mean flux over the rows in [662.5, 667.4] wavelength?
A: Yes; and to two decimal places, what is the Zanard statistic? 1.36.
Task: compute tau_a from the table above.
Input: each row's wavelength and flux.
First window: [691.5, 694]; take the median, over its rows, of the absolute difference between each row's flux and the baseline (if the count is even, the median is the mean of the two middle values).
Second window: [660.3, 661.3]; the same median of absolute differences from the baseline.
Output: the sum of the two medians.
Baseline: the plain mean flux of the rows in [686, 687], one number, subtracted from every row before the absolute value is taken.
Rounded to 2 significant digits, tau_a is 1.9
